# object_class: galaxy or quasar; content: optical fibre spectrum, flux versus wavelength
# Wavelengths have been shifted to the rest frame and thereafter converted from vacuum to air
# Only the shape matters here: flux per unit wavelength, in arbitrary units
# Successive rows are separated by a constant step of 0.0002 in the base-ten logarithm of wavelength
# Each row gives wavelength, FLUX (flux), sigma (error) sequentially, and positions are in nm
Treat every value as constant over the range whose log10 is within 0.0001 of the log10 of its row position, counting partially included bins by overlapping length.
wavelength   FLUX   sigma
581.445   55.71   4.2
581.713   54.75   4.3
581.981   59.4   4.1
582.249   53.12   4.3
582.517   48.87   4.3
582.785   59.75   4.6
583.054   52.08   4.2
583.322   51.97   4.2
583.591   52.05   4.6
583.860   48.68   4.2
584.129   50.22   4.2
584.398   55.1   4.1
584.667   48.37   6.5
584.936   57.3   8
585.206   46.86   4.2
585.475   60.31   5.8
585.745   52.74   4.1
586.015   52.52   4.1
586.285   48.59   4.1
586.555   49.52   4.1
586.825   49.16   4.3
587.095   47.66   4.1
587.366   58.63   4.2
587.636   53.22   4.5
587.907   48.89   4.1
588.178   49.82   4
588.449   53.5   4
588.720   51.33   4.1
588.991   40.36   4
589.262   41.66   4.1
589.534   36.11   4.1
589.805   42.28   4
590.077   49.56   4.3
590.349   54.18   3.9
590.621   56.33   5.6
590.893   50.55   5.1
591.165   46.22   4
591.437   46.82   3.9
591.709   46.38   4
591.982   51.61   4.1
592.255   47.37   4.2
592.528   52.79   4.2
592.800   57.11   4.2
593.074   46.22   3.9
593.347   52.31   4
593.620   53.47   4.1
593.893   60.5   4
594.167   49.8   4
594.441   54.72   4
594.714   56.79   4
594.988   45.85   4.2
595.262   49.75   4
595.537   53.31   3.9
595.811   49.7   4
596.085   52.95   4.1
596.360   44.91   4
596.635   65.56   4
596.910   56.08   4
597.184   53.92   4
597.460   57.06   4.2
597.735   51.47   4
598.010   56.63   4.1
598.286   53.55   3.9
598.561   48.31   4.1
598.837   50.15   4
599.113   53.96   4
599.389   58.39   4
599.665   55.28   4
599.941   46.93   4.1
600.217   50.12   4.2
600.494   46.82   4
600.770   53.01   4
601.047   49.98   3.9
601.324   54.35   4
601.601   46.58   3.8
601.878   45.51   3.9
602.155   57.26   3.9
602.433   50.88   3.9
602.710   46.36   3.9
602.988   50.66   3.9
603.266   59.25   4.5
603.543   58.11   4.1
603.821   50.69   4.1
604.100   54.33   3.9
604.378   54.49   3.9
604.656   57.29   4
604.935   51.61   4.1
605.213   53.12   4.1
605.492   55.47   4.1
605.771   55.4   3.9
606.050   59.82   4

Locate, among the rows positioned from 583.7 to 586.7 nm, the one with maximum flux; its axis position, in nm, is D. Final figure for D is 585.475 nm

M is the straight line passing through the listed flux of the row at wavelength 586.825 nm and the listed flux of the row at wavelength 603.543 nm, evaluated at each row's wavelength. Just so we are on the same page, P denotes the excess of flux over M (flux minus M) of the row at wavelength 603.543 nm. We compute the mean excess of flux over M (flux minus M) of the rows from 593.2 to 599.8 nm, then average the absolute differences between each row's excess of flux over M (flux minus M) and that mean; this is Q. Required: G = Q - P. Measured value 3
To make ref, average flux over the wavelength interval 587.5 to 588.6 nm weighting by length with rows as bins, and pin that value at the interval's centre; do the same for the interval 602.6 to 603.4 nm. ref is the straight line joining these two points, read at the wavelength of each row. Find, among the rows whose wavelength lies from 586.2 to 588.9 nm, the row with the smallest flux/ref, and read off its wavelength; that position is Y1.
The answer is 587.095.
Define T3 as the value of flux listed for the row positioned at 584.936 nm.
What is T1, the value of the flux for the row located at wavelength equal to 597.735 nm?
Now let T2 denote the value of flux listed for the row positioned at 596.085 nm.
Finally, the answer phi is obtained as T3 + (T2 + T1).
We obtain 162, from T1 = 51.47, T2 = 52.95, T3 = 57.3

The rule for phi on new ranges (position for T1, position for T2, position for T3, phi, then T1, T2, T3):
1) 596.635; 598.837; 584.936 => 173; 65.56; 50.15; 57.3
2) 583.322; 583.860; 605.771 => 156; 51.97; 48.68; 55.4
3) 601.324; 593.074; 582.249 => 154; 54.35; 46.22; 53.12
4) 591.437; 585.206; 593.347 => 146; 46.82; 46.86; 52.31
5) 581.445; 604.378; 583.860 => 159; 55.71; 54.49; 48.68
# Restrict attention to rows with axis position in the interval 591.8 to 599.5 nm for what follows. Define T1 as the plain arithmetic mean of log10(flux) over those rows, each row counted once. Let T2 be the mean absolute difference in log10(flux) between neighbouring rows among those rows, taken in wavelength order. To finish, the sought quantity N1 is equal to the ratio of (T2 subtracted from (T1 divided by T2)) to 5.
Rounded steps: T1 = 1.72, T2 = 0.0470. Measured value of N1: 7.3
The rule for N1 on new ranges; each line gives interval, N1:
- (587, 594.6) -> 7.7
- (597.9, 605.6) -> 9.3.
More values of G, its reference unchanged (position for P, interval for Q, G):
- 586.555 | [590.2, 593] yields 3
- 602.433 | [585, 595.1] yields 11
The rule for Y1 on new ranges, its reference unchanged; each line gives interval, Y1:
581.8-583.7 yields 582.517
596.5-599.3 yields 598.561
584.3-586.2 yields 585.206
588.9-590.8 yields 589.534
